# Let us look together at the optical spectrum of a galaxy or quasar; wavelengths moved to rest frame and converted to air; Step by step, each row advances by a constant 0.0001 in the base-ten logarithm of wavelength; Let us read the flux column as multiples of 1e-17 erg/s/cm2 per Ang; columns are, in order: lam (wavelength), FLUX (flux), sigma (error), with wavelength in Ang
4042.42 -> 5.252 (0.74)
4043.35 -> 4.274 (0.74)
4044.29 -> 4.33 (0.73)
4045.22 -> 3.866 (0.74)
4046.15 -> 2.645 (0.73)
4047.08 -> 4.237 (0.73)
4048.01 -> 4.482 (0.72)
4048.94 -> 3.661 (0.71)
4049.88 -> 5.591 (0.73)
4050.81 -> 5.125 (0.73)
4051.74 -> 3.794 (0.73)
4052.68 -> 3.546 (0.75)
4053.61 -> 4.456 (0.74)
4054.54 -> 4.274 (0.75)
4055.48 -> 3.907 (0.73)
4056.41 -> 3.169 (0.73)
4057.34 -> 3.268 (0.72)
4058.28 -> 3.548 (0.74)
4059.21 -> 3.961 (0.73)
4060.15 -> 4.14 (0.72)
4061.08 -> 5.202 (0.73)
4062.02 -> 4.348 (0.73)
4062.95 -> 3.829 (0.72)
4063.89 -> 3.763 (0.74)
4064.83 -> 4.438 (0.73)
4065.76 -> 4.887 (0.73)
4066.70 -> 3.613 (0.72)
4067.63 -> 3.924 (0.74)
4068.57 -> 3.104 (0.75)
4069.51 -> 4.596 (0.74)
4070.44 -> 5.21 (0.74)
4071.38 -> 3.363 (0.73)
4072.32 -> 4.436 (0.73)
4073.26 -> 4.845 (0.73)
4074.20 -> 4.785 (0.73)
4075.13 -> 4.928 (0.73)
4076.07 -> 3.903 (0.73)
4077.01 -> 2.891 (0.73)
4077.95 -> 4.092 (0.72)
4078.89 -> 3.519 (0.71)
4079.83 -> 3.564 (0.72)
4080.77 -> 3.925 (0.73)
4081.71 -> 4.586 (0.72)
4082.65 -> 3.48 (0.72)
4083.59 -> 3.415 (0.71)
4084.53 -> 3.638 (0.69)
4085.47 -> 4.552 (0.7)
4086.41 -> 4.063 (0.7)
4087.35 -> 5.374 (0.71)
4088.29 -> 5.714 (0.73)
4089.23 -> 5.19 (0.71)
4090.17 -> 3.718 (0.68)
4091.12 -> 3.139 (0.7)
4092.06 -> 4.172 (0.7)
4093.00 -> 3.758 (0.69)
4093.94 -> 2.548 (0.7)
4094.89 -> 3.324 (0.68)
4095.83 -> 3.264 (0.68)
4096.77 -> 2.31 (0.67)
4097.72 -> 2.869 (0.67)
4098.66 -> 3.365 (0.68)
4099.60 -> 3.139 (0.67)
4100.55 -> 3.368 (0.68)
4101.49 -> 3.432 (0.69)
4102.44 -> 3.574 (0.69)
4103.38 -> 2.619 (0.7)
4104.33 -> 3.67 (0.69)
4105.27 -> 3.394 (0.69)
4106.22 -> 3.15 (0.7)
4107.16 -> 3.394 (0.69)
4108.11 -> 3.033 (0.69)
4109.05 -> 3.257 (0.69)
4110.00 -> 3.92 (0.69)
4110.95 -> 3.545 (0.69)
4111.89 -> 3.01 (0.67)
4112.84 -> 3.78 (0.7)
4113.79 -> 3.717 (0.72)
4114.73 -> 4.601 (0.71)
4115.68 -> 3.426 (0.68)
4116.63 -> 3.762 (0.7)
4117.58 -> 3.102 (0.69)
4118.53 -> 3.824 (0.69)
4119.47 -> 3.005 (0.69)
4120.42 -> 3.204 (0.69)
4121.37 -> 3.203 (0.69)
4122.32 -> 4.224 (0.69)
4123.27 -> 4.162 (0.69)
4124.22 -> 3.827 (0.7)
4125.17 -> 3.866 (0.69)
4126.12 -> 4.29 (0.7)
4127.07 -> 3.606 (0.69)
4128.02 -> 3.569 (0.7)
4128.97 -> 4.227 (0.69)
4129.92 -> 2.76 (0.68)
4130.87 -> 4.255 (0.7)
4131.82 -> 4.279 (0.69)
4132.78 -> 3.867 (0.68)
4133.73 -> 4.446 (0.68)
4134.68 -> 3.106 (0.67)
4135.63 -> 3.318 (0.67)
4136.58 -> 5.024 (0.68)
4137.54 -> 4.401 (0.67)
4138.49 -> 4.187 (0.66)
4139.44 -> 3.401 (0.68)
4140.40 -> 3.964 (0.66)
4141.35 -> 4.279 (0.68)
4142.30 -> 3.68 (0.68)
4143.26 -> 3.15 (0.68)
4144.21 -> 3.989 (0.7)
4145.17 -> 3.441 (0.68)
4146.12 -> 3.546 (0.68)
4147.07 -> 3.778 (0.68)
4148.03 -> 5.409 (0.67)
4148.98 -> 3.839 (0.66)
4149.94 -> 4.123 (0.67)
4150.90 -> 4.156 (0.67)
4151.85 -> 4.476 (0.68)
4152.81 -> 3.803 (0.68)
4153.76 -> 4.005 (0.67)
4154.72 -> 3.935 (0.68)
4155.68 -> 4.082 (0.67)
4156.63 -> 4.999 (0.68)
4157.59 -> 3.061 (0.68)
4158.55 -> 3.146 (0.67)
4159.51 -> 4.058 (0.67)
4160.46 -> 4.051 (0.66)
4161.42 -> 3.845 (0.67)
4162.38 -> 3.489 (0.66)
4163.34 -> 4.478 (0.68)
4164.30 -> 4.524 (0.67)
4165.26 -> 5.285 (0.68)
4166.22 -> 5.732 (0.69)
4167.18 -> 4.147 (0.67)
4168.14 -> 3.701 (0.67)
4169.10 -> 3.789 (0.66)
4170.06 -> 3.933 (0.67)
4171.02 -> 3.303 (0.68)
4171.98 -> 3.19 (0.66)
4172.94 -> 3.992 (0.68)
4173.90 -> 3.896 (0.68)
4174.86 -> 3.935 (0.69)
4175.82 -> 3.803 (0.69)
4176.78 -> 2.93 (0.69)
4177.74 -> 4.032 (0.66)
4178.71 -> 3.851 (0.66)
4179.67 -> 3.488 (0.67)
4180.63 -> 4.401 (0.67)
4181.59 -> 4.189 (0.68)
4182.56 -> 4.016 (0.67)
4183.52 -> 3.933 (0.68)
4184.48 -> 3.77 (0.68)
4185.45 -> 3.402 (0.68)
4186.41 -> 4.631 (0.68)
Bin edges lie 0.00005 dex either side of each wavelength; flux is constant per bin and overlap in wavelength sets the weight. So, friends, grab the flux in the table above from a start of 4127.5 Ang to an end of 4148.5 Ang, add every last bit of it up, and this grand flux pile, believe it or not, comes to 86.1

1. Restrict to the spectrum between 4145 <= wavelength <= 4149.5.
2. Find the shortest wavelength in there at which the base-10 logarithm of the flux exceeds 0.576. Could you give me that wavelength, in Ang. 4147.07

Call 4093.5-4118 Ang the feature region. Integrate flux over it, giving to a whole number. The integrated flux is 82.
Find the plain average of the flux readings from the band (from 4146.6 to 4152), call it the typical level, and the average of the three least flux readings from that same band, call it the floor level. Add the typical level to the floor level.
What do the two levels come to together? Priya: 8.2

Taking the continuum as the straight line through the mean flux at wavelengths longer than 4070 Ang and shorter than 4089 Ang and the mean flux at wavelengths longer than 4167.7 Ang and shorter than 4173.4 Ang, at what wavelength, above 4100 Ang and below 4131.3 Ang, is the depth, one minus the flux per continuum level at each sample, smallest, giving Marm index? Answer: 4114.73 Ang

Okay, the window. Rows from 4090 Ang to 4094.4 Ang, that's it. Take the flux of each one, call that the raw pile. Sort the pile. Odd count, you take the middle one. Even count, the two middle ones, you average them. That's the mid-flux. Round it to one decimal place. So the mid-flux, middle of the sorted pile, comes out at 3.7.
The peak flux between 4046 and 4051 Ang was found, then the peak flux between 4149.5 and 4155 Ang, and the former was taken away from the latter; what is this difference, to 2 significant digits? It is -1.1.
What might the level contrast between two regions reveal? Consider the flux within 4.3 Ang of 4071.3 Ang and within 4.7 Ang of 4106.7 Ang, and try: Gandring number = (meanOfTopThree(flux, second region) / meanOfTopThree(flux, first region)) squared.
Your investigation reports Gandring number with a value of 0.56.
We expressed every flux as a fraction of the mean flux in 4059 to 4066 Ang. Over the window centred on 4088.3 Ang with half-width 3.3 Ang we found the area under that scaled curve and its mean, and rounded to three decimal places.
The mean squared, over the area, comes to 0.159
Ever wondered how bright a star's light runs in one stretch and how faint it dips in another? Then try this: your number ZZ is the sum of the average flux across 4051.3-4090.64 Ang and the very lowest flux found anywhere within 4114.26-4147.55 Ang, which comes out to 6.9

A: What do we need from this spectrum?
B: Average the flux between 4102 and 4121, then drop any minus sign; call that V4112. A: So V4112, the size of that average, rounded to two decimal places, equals 3.45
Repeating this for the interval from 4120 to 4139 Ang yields 3.89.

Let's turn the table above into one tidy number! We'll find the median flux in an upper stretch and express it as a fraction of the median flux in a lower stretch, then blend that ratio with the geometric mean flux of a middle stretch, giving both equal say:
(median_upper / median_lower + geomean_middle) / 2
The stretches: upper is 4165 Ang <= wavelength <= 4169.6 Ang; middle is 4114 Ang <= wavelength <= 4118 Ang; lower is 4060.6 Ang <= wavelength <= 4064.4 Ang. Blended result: 2.35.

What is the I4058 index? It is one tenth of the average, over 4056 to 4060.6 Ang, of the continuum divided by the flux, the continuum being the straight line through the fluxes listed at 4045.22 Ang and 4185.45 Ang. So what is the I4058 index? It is 0.107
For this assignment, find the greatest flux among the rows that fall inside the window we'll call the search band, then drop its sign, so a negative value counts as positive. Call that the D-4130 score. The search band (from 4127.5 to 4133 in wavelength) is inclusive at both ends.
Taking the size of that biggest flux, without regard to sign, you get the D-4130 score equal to 4.28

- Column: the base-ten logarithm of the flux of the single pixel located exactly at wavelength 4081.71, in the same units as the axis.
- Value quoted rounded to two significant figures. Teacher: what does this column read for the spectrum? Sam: 0.66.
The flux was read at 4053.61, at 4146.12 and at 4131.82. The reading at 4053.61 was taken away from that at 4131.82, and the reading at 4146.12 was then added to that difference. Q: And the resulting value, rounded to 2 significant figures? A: 3.4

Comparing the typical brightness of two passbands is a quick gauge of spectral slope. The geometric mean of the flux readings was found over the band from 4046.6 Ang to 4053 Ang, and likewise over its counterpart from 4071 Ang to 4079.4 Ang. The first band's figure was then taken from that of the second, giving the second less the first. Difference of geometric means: -0.27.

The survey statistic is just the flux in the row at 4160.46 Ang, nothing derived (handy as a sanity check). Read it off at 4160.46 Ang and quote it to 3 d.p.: 4.051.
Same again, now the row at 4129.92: 2.760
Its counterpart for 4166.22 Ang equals 5.732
